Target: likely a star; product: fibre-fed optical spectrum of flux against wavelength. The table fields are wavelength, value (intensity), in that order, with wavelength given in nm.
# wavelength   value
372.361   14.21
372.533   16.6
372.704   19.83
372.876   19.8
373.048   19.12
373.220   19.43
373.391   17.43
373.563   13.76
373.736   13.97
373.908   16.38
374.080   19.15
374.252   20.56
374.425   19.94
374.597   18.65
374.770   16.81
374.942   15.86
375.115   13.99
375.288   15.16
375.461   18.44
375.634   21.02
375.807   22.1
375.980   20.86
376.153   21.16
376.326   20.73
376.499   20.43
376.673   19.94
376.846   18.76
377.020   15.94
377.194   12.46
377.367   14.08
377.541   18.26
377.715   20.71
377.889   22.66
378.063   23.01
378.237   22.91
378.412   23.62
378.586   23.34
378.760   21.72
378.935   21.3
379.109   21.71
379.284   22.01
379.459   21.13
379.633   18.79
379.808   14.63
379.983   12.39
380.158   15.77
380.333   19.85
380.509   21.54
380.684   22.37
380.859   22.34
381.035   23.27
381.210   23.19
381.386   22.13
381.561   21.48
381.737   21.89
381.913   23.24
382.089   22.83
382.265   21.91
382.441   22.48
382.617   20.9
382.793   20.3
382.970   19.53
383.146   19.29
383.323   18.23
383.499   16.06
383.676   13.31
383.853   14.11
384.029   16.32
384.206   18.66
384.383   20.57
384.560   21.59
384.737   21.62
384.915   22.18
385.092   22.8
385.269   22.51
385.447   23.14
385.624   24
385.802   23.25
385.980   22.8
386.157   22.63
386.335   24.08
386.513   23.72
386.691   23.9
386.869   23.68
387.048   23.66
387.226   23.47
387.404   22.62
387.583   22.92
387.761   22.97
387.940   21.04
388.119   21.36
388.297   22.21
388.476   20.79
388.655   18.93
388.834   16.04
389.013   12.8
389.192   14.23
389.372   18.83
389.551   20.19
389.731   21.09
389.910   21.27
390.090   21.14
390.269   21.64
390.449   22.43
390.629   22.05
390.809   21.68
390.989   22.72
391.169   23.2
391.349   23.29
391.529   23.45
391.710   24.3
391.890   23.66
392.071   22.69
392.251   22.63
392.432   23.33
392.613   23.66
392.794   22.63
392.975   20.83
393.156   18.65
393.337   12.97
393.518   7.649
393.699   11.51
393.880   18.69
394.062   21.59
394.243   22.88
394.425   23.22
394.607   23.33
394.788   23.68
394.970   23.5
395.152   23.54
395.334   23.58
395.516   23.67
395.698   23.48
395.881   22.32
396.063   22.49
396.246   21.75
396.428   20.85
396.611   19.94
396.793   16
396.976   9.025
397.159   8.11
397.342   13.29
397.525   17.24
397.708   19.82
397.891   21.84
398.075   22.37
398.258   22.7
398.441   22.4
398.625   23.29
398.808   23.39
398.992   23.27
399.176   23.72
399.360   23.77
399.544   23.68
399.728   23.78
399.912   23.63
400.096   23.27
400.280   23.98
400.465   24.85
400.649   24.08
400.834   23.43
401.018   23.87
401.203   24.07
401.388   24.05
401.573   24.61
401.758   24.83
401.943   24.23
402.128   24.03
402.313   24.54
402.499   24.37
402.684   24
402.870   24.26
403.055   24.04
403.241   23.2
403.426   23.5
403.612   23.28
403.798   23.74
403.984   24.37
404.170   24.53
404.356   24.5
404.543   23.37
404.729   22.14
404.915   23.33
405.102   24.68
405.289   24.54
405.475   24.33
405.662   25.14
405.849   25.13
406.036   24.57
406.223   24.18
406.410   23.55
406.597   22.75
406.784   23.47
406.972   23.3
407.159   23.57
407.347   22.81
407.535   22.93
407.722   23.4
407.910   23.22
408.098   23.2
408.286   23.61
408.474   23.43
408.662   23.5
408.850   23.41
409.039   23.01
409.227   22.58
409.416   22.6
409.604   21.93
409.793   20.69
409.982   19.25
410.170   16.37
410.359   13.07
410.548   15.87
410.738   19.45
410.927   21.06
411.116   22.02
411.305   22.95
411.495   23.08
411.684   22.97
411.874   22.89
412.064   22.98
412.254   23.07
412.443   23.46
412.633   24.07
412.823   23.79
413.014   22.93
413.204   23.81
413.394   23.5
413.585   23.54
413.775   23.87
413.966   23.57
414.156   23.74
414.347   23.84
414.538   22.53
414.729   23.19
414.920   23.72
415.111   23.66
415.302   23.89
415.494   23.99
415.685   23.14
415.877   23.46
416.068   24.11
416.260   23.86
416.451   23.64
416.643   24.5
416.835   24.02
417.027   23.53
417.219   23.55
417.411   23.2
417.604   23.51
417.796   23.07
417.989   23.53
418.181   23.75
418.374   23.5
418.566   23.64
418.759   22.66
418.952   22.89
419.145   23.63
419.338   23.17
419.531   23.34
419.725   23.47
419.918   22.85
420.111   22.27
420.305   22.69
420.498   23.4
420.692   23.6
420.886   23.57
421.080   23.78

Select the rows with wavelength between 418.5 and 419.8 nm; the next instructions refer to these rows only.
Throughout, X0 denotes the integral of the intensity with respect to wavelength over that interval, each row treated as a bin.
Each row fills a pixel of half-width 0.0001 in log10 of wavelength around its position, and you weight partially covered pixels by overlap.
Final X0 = 30.2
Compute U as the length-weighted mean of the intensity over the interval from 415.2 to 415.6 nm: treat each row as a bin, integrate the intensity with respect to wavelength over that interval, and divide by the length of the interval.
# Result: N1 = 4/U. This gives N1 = 0.167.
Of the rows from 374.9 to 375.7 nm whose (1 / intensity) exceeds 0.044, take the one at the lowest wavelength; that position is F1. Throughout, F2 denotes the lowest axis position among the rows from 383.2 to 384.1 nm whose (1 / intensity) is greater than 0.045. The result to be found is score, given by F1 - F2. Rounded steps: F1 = 374.942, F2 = 383.323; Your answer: -8.38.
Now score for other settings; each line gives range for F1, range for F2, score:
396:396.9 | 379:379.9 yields 16.95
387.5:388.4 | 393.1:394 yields -5.22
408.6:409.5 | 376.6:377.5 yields 32.55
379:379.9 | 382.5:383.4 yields -3.51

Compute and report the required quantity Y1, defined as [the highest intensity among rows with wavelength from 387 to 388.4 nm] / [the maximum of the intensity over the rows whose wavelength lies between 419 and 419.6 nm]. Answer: 1.00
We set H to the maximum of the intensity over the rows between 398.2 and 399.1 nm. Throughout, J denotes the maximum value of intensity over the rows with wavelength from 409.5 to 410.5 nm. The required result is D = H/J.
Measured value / 1.07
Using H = 23.39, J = 21.93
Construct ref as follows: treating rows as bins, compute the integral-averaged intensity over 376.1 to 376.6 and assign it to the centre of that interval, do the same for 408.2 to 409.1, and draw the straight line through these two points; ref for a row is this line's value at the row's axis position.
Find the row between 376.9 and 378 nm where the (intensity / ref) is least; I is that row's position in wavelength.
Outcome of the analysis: 377.194 nm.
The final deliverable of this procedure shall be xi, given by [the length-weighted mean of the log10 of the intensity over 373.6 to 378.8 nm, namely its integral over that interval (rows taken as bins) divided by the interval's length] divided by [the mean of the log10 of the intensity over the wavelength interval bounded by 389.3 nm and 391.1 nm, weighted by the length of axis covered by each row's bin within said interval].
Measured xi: 0.96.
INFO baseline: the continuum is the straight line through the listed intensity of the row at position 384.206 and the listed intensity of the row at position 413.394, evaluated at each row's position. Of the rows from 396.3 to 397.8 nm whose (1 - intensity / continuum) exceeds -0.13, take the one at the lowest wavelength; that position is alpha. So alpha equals 396.428 nm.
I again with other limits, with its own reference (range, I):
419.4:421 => 420.111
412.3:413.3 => 413.014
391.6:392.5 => 392.251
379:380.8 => 379.983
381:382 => 381.561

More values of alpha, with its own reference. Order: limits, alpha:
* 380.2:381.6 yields 380.333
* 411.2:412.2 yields 411.305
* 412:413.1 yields 412.064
